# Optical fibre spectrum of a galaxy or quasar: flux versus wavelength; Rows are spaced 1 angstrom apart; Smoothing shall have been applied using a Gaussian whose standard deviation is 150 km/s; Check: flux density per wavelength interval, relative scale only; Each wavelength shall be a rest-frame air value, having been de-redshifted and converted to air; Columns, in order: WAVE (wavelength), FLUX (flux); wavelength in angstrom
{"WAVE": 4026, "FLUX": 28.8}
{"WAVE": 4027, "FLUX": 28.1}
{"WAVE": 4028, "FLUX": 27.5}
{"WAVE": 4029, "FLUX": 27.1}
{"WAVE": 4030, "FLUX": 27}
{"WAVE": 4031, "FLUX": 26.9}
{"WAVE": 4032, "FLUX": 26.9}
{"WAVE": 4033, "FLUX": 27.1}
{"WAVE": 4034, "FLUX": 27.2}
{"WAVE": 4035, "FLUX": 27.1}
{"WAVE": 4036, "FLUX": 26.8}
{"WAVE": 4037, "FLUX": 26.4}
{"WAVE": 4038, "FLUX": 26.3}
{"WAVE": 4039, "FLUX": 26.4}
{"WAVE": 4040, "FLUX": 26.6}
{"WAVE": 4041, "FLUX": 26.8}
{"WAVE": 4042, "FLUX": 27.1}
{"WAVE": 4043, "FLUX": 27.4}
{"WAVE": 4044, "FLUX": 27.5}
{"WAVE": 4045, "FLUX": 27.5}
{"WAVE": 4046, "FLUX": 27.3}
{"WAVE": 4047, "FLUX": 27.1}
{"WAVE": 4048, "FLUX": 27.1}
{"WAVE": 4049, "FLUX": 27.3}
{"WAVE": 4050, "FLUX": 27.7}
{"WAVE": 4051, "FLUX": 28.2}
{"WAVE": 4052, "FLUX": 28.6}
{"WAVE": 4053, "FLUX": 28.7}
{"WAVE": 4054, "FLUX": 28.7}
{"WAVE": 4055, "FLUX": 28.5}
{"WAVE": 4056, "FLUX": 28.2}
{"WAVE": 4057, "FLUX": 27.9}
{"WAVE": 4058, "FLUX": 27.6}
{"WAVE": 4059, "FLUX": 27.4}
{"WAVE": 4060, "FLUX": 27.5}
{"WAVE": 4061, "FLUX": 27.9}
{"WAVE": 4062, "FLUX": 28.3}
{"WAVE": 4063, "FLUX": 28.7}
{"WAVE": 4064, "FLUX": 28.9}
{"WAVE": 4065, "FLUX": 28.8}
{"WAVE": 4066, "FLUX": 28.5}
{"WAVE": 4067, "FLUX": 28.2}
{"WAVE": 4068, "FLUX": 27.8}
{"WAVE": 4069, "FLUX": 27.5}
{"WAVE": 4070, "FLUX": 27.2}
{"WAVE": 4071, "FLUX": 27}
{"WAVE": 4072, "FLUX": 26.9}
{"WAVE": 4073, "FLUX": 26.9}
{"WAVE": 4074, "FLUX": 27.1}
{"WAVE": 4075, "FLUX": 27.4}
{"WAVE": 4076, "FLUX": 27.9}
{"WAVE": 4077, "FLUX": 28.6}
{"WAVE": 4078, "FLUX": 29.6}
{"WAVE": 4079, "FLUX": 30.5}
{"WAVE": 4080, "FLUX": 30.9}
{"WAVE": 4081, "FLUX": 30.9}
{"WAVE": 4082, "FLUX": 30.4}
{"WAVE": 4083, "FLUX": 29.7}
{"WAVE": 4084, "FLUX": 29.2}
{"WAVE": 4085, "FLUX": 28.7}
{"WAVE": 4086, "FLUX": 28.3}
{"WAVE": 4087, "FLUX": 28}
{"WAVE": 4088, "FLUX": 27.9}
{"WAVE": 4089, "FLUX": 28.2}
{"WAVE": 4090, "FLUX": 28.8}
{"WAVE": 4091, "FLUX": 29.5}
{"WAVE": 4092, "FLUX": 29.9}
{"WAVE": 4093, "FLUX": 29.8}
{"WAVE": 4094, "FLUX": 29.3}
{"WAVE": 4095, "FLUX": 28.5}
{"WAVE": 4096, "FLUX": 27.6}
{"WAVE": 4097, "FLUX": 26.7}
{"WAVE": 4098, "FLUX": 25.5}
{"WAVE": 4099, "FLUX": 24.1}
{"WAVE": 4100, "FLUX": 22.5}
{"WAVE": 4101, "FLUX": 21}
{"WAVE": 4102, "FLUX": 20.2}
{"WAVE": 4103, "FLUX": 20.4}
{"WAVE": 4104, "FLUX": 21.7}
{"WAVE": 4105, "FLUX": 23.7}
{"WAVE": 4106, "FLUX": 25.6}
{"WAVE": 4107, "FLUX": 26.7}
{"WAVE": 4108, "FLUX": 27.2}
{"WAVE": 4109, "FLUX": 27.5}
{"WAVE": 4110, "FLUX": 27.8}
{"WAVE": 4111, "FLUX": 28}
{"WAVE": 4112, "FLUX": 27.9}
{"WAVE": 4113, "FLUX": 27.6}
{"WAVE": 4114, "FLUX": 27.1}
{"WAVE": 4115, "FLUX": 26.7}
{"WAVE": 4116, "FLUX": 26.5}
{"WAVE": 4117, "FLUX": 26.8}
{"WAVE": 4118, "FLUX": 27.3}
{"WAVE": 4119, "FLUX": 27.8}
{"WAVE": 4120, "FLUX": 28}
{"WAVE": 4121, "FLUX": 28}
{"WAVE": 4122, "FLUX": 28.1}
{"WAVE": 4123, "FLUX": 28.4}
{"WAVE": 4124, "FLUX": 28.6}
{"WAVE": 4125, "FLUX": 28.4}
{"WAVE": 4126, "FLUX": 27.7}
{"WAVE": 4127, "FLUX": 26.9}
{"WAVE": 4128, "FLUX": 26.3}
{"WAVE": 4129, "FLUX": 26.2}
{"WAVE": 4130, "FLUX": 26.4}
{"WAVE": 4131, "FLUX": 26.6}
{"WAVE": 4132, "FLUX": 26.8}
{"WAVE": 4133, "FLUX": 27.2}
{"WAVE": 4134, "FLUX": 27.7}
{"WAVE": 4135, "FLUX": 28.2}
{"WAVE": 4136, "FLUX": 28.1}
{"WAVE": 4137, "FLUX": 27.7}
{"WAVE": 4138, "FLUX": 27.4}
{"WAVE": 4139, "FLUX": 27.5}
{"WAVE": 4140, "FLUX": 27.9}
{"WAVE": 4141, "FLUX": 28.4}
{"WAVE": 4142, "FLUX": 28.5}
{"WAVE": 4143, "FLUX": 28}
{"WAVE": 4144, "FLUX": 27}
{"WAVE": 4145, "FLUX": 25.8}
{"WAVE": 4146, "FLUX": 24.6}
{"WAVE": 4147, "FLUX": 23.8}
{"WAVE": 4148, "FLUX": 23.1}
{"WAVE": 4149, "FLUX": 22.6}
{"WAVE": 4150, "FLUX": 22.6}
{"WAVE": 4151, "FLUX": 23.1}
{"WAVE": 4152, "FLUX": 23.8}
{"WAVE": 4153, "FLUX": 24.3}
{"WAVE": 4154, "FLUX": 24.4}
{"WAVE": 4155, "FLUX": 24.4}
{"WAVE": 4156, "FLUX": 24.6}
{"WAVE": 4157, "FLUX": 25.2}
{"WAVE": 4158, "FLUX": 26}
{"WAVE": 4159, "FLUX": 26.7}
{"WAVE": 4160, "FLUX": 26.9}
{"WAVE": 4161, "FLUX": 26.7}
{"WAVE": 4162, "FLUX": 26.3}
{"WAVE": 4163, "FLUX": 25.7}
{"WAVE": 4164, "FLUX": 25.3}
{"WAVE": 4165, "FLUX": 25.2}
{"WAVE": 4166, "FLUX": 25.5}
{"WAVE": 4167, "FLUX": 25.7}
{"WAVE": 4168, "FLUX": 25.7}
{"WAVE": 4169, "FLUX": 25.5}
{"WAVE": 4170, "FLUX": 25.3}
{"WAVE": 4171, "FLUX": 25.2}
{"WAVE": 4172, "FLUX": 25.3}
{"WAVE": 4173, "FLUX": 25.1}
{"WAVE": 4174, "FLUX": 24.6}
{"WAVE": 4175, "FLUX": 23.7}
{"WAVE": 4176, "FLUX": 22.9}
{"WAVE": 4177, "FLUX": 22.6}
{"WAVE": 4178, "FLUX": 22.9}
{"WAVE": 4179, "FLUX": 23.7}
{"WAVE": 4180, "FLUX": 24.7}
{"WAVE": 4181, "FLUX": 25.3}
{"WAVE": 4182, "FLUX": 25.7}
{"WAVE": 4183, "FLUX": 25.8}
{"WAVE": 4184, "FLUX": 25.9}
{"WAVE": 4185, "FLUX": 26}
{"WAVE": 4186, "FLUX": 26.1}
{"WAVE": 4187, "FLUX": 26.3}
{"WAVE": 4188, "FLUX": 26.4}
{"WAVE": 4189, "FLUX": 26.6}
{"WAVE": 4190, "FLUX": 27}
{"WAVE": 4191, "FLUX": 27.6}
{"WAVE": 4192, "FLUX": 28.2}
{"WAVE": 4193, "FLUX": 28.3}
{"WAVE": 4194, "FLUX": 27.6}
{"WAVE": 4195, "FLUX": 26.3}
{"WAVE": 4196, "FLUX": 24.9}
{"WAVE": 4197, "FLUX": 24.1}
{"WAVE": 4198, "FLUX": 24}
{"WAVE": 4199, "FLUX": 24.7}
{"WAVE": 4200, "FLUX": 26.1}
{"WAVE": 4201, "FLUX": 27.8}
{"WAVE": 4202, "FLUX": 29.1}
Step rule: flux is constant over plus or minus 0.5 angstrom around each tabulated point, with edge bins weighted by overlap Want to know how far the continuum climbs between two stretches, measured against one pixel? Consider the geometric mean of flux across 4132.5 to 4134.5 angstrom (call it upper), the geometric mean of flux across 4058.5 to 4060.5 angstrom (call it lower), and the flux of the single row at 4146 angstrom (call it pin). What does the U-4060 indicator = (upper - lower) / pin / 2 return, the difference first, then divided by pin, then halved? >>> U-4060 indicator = 0.000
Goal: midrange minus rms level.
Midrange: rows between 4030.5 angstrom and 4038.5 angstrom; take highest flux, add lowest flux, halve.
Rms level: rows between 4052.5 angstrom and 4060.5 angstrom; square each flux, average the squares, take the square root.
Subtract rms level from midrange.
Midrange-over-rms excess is -1.3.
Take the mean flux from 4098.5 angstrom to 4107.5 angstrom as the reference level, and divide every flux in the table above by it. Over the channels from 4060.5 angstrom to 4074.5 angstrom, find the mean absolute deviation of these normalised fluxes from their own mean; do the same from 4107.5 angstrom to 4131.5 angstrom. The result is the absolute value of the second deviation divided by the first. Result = 1.0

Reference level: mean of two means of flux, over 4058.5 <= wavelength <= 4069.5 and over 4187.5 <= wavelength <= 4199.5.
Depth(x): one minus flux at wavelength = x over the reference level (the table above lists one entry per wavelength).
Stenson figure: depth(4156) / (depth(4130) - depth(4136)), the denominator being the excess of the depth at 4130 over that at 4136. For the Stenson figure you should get 1.5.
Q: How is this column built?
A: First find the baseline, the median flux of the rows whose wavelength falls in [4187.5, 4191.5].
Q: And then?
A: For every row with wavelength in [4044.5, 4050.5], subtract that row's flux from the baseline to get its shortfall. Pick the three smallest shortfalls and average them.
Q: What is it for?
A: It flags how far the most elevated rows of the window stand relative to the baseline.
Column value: -0.7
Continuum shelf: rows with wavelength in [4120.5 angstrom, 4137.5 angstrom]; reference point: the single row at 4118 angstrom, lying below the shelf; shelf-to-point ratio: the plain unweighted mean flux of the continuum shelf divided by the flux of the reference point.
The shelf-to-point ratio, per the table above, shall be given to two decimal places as 1.01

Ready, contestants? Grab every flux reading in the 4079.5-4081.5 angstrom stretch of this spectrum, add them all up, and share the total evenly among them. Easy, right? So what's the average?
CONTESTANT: 30.9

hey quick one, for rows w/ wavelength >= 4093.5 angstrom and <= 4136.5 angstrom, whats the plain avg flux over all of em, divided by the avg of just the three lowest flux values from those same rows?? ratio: 1.29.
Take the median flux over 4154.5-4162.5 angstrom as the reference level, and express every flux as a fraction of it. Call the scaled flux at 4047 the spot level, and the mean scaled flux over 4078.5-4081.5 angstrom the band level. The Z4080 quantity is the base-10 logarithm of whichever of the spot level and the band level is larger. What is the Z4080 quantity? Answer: 0.071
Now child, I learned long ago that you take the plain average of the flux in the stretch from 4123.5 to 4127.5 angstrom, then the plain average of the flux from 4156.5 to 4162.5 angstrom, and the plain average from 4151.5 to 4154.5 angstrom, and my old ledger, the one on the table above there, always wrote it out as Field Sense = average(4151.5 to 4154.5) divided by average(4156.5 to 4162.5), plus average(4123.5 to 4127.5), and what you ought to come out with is 28.8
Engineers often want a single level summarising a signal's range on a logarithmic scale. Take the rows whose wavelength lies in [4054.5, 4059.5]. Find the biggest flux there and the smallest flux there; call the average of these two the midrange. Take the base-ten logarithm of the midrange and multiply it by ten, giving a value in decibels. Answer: 14.5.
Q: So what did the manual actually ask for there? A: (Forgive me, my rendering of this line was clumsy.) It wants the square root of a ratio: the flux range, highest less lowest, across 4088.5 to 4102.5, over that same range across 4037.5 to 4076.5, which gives 1.9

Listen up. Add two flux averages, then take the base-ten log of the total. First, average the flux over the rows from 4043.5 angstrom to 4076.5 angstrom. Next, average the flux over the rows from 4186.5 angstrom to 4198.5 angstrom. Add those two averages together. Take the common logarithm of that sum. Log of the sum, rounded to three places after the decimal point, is 1.734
